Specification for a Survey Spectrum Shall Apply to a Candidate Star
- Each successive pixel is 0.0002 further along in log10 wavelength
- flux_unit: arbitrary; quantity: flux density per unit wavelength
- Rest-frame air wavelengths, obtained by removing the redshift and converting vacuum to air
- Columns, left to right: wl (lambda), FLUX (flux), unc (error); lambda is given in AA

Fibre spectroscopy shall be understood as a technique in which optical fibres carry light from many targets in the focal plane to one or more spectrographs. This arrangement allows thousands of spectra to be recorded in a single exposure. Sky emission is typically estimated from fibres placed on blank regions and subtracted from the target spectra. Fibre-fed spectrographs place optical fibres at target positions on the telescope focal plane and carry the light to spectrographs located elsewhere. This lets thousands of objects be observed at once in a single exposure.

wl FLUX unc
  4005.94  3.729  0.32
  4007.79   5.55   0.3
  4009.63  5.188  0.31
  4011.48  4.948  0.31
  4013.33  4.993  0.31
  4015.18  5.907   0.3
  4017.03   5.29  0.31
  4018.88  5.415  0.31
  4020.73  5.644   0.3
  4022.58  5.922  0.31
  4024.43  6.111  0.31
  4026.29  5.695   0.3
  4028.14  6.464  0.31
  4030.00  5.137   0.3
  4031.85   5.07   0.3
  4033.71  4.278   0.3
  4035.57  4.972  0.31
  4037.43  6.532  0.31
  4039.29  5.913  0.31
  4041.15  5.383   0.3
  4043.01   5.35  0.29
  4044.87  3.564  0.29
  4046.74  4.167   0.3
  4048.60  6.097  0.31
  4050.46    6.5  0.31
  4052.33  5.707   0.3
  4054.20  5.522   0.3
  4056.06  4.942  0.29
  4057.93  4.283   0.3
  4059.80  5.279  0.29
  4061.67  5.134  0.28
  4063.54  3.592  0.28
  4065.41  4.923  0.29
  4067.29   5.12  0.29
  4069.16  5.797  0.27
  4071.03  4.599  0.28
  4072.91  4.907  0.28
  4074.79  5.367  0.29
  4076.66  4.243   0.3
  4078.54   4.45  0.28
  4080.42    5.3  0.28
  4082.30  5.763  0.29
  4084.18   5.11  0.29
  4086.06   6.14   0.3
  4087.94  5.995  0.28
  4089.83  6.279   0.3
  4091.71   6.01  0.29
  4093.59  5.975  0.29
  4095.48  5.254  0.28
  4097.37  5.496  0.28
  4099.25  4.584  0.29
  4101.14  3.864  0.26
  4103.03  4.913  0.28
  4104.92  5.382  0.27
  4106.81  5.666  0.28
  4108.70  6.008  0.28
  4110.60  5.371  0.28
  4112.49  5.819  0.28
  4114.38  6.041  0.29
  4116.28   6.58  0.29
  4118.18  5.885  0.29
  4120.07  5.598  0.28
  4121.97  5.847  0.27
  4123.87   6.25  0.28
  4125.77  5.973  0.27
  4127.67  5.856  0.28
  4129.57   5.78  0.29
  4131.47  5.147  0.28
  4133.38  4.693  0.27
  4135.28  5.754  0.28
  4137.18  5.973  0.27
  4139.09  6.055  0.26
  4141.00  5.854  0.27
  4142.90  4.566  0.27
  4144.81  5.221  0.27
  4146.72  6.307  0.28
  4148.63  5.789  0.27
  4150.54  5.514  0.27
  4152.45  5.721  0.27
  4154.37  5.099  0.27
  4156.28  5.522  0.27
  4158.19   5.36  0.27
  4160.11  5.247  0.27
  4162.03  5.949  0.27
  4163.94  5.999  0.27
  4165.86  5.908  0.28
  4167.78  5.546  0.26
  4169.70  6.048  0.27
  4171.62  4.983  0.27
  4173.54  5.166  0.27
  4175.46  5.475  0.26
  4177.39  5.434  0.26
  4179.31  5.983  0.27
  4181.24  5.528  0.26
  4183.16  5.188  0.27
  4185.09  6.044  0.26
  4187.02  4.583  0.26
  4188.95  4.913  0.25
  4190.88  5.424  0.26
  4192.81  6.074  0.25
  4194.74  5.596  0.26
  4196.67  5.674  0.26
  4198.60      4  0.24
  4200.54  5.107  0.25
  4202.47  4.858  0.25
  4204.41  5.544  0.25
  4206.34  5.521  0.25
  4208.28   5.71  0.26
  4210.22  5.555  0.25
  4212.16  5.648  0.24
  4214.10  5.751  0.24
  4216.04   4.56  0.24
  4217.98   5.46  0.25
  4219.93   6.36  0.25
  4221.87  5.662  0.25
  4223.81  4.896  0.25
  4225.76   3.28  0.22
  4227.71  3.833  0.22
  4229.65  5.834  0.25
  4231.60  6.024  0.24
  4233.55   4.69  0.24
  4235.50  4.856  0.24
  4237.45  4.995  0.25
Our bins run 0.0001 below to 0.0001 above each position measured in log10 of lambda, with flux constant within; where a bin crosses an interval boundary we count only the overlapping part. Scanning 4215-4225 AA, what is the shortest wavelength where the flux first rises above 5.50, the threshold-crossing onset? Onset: 4219.93 AA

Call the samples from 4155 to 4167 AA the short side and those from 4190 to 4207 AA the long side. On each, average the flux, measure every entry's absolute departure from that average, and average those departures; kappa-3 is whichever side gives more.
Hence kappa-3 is 0.44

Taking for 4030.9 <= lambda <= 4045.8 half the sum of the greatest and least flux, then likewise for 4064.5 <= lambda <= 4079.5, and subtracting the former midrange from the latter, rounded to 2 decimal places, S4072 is -0.03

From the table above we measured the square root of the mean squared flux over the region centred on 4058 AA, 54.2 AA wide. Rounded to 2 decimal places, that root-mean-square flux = 5.15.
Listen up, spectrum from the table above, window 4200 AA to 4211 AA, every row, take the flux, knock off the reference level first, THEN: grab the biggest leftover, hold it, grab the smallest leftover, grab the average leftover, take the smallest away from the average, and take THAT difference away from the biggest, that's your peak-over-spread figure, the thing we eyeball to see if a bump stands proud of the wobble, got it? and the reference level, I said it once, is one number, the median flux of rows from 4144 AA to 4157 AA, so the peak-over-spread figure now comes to -0.3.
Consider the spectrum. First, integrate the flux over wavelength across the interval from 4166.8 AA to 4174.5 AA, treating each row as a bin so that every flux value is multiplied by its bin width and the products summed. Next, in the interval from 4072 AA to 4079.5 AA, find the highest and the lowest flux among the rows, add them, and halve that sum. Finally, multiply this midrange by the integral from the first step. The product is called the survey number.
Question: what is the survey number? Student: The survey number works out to 201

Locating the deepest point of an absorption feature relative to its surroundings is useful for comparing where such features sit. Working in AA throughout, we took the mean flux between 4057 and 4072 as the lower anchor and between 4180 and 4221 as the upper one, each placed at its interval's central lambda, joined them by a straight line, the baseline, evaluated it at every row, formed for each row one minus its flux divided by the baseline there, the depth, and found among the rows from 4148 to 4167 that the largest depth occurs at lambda 4154.37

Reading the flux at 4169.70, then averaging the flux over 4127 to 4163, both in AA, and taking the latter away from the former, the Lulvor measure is 0.5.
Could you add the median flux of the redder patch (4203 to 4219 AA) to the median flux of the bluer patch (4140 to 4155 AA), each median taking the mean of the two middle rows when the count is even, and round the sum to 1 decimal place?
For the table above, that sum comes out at 11.2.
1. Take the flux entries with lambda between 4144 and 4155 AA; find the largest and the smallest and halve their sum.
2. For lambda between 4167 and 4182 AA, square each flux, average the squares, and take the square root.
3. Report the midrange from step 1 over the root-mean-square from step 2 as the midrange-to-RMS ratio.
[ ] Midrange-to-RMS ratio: 1.03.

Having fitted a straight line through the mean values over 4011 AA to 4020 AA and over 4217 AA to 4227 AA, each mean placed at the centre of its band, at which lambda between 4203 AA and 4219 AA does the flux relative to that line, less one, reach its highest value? 4214.10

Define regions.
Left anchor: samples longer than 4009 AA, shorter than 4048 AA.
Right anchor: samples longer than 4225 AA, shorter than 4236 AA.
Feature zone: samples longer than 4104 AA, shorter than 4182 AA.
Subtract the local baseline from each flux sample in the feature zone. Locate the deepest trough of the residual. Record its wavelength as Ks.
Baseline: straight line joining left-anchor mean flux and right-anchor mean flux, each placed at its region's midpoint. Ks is 4142.90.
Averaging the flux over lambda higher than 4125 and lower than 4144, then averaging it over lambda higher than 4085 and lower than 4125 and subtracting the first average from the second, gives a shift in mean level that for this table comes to 0.10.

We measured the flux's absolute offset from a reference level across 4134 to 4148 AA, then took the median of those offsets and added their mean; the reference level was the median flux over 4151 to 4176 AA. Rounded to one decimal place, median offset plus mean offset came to 1.0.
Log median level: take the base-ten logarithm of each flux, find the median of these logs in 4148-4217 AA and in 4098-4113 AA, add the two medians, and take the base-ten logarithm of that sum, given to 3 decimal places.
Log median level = 0.168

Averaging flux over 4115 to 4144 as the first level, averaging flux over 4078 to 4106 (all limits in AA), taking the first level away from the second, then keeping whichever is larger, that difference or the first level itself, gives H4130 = 5.72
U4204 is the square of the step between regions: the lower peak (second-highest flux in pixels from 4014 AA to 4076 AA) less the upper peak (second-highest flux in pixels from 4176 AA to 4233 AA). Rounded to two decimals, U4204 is 0.18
